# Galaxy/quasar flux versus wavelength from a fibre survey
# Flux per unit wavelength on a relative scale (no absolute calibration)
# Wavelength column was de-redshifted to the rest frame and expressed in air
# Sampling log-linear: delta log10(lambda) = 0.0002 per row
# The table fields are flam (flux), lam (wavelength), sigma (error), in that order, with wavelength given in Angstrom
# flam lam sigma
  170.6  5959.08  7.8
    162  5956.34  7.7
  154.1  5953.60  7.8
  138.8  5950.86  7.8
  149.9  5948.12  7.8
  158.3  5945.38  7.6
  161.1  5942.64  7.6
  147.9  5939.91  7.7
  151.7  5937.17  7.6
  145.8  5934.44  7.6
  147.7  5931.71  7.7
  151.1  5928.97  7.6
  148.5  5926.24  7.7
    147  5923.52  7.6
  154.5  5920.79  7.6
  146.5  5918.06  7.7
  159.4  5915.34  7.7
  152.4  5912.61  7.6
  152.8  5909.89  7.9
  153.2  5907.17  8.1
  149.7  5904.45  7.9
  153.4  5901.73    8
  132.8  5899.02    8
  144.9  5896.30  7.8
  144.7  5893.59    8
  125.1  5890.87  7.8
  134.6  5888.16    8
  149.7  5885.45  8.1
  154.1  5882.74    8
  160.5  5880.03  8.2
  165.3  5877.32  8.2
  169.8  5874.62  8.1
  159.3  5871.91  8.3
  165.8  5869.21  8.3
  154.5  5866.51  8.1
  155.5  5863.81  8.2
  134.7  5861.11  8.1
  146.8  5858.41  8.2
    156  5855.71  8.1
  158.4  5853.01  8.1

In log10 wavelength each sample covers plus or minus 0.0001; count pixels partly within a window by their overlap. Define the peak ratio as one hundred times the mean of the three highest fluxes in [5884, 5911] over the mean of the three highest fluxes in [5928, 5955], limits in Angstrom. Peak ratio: 97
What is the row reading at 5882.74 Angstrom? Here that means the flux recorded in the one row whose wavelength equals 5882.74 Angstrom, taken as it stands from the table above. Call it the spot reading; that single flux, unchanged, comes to 154.1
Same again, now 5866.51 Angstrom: 154.5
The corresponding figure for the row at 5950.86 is 138.8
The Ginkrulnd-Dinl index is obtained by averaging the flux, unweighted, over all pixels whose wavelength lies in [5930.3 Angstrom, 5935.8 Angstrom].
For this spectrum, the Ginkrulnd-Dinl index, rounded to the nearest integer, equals 147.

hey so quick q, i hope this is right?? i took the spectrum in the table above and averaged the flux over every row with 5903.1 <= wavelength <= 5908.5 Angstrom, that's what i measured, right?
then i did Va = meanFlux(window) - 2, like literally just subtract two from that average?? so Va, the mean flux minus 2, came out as 149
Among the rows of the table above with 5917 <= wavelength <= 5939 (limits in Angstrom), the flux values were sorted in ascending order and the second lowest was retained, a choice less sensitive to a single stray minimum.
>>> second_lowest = 146.5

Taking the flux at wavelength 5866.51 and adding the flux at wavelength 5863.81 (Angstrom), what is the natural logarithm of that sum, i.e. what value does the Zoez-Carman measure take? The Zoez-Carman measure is 5.74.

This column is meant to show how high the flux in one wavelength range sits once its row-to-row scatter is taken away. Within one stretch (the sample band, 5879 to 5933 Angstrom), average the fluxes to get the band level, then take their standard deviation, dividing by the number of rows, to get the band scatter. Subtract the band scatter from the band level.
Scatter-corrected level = 140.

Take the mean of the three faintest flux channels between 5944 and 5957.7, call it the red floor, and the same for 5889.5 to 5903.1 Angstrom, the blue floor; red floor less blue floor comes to 13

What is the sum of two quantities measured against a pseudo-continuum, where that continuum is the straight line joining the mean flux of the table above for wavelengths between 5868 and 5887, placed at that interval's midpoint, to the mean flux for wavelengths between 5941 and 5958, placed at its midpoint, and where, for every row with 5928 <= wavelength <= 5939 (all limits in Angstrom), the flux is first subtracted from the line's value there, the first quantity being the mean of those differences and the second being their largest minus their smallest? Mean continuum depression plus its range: 13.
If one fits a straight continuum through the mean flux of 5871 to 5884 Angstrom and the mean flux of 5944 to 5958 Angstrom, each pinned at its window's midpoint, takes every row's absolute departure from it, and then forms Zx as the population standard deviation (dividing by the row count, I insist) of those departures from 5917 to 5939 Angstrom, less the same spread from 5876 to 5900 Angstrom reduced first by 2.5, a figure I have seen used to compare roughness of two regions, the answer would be -5.4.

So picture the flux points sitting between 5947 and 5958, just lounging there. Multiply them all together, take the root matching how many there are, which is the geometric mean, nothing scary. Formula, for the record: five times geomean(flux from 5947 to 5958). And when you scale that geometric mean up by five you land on 755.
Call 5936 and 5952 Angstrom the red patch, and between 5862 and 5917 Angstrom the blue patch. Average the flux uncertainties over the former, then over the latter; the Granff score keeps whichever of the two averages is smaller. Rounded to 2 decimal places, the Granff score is 7.68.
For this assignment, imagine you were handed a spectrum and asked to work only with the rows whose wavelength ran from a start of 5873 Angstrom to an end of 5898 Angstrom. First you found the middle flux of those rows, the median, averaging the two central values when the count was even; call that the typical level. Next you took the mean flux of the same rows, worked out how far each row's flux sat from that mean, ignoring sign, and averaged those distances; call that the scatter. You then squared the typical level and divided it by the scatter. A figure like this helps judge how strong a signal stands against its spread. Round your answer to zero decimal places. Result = 2006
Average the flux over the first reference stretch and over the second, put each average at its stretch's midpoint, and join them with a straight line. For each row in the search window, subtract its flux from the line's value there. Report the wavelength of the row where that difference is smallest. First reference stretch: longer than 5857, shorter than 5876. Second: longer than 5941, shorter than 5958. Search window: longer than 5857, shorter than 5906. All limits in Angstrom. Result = 5874.62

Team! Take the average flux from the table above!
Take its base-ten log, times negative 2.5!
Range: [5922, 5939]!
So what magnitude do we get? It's -5.430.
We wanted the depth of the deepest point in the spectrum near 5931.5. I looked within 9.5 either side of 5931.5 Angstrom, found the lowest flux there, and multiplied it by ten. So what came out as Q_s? 1458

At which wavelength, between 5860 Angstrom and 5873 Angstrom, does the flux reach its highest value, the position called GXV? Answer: 5869.21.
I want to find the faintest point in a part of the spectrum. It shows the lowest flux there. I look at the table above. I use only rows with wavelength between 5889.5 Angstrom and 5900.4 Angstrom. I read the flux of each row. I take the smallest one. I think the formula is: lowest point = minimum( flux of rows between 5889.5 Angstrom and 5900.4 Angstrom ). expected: 125.1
